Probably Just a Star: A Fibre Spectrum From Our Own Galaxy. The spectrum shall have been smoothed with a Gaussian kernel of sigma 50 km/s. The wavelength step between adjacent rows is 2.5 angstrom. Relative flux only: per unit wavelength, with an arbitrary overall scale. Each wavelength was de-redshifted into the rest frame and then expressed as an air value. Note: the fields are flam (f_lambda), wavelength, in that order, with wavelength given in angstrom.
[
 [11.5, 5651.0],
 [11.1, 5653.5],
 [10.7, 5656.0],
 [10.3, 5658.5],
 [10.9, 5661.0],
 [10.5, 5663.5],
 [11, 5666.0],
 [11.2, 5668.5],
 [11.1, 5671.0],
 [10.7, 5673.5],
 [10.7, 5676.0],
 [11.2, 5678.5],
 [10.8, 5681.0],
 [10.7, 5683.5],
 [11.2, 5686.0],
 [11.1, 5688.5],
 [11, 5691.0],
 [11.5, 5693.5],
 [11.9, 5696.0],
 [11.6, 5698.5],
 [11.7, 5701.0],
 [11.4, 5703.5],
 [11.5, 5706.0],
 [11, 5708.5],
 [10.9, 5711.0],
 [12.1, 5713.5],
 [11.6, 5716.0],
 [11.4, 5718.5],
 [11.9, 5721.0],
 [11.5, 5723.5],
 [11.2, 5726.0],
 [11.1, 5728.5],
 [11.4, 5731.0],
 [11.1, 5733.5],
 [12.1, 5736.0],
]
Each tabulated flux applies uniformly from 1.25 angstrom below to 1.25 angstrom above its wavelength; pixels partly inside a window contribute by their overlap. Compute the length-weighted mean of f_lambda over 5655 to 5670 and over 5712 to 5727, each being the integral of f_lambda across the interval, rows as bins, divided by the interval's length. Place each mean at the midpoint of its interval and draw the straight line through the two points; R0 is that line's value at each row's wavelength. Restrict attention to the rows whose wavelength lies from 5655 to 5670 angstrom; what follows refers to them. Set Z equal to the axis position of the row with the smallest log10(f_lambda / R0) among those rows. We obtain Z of 5658.5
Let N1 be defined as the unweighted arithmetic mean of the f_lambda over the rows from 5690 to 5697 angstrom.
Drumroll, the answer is 11.5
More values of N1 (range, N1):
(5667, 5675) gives 11.0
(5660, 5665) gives 10.7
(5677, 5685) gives 10.9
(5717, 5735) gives 11.4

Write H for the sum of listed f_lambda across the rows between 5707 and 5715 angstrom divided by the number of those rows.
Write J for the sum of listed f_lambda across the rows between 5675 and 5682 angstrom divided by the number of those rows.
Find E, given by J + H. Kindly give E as 22.2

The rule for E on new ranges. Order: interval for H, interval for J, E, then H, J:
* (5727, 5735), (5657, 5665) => 21.8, 11.2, 10.6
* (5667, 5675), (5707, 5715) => 22.3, 11.0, 11.3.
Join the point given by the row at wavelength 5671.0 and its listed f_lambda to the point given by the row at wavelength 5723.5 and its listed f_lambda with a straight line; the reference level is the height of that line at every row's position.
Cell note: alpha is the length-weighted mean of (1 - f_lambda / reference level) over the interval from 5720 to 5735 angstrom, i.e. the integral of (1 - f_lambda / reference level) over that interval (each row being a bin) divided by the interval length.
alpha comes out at 0.014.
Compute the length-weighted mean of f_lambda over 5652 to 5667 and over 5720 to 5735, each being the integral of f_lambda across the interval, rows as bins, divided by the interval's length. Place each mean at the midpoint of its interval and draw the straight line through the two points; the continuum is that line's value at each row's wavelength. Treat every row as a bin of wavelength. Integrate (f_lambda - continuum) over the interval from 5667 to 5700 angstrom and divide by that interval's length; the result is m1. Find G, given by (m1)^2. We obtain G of 0.03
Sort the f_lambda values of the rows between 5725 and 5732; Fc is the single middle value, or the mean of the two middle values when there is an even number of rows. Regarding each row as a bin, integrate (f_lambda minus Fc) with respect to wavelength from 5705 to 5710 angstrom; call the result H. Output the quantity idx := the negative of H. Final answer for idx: -0.1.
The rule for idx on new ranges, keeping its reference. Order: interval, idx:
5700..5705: -1.7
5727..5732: -0.2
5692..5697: -2.3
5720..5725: -2.3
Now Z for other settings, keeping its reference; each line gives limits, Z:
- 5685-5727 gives 5711.0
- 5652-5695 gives 5658.5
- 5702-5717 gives 5711.0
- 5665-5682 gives 5676.0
